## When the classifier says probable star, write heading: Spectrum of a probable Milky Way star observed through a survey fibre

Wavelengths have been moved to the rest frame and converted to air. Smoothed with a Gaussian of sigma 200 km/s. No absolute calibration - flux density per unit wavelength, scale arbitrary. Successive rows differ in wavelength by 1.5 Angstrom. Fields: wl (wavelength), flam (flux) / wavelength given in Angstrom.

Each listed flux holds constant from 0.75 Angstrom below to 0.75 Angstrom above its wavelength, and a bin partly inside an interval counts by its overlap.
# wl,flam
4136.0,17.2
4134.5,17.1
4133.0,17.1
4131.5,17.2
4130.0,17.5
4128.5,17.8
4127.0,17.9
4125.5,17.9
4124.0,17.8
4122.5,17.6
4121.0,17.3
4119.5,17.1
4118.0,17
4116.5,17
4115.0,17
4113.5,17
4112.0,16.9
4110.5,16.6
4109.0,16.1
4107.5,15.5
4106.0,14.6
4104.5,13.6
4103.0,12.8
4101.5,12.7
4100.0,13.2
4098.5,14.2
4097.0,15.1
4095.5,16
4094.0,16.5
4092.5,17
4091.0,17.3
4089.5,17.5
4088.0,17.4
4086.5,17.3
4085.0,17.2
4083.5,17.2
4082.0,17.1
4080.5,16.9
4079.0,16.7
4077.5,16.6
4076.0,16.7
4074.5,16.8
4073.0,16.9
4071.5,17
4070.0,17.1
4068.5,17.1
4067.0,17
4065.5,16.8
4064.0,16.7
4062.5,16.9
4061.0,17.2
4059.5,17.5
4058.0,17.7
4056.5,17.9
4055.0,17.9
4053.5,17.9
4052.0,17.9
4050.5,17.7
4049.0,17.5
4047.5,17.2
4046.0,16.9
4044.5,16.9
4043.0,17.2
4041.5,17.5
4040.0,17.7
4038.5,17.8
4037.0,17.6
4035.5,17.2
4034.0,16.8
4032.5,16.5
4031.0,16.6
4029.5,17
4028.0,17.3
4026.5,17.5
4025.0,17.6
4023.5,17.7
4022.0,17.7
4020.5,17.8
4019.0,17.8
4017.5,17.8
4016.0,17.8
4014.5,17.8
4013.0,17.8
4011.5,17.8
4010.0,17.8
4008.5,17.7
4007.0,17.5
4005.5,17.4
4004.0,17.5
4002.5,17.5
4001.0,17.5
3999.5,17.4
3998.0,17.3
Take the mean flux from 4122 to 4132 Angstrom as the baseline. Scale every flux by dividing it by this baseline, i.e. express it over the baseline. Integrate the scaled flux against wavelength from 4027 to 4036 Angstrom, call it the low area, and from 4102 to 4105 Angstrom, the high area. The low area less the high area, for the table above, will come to 6.4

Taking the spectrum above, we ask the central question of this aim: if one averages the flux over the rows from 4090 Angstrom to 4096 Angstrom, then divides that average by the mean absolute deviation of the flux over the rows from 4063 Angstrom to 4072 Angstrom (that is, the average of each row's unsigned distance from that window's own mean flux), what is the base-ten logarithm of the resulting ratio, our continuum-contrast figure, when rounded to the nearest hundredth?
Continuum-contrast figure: 2.10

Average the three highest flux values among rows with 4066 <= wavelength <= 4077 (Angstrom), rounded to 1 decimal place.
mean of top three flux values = 17.1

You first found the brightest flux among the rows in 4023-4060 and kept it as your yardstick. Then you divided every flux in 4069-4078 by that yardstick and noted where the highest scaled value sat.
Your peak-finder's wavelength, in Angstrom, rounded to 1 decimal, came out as 4070.0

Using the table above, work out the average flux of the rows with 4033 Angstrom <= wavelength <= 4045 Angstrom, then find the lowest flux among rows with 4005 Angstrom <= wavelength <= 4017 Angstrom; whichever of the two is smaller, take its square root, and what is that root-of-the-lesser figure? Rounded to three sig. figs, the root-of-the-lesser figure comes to 4.16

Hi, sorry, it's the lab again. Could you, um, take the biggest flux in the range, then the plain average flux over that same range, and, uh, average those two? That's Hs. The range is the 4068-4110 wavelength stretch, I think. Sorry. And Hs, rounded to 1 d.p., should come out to 16.8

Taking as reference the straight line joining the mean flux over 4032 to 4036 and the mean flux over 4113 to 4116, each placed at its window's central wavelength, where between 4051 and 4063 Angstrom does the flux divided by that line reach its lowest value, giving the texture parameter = 4062.5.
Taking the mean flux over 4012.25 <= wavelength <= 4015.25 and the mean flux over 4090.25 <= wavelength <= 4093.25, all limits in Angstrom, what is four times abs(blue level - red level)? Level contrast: 2.6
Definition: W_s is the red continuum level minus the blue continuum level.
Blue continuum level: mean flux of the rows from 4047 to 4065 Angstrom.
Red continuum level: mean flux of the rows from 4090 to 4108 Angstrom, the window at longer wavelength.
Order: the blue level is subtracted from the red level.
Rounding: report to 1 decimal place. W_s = -2.6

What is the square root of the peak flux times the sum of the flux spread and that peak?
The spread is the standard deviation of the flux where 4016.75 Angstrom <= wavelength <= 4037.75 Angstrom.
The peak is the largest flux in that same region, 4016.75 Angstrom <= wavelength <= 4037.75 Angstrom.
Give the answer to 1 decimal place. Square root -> 18.0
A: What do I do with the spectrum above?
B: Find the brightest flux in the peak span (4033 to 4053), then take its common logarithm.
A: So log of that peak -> 1.25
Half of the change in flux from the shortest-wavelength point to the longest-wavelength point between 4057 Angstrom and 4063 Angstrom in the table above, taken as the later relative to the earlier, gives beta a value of -0.40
